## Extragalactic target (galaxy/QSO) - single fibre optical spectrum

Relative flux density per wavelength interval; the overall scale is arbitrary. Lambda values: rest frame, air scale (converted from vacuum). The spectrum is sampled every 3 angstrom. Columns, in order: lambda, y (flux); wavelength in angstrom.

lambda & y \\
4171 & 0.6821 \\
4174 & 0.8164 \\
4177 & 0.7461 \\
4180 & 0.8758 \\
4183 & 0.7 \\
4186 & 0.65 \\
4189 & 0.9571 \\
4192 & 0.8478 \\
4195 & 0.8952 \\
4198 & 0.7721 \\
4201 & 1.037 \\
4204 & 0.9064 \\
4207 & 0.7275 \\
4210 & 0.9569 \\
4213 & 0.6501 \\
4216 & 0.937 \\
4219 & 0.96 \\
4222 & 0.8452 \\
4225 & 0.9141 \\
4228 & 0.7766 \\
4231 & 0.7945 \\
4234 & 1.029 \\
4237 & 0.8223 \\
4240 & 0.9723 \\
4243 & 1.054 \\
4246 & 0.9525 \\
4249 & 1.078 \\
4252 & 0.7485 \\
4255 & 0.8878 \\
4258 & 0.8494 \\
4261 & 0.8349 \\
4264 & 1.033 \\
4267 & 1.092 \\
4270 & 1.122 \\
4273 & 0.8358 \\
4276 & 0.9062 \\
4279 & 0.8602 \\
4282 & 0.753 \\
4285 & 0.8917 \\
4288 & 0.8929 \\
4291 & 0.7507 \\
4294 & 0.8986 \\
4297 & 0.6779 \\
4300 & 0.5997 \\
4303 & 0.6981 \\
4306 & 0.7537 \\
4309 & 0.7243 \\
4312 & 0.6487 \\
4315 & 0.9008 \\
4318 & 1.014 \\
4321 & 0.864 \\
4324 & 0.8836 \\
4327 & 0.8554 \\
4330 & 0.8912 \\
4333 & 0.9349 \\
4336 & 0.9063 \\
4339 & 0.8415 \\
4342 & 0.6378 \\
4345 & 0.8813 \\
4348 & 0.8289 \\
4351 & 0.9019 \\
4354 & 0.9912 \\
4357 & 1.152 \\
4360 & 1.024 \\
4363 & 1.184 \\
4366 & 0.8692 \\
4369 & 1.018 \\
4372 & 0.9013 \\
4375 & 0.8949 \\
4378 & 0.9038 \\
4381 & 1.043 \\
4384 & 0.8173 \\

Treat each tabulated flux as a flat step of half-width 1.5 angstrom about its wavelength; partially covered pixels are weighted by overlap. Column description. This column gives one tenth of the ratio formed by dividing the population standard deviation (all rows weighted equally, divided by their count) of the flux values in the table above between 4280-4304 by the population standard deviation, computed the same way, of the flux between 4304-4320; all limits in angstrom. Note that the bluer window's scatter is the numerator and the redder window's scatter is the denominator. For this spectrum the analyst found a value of 0.08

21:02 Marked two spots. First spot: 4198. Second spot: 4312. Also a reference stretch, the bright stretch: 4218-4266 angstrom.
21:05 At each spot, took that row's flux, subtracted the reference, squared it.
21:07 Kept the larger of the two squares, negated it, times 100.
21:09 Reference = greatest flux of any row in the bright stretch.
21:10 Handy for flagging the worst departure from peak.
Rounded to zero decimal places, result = -18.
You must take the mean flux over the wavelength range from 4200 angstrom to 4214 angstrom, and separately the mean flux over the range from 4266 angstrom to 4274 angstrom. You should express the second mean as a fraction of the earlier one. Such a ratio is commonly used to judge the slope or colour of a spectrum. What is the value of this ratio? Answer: 1.19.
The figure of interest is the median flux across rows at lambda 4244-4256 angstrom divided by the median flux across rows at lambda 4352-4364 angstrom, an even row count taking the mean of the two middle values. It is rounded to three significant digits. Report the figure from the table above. 0.846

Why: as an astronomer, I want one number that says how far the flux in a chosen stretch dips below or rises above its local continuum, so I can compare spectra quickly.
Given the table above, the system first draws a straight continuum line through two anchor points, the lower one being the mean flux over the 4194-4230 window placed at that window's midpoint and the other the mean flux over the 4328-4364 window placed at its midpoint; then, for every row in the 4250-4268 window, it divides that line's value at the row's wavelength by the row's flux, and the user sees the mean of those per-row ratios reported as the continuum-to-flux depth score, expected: 0.99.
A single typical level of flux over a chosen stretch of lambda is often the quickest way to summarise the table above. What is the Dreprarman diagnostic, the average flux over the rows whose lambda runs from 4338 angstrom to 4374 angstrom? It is 0.94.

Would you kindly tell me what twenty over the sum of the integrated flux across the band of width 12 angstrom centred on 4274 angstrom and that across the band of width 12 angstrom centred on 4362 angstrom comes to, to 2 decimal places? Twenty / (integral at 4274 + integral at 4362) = 0.84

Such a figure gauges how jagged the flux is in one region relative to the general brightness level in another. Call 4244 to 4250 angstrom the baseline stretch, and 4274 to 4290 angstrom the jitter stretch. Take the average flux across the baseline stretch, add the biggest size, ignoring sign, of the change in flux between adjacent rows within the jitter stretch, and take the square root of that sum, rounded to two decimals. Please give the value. 1.07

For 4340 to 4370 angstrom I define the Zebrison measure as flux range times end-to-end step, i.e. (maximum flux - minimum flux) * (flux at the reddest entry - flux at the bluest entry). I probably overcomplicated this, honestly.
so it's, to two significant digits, 0.21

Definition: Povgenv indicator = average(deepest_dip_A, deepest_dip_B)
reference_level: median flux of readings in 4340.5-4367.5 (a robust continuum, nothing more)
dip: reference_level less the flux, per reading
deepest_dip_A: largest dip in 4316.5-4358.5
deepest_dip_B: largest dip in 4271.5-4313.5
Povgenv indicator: 0.283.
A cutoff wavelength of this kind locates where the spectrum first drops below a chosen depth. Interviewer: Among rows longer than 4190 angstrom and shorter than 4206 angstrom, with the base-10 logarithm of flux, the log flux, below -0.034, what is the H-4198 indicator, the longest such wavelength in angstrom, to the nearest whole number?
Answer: 4204 angstrom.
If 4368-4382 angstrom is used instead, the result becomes 4378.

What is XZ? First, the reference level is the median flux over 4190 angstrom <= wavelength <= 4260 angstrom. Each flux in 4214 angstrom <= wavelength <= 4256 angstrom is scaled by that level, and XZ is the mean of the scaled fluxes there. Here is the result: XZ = 1.02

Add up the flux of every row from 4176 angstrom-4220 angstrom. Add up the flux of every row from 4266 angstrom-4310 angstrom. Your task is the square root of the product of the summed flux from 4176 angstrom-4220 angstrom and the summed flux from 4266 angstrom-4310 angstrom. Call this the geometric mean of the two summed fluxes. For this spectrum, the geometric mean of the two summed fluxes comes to 12.5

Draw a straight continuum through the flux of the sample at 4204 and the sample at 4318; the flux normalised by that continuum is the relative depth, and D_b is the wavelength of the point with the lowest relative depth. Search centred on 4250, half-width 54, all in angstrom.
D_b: 4300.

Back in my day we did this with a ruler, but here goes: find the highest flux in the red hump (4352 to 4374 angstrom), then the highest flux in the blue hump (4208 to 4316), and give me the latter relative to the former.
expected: 0.95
